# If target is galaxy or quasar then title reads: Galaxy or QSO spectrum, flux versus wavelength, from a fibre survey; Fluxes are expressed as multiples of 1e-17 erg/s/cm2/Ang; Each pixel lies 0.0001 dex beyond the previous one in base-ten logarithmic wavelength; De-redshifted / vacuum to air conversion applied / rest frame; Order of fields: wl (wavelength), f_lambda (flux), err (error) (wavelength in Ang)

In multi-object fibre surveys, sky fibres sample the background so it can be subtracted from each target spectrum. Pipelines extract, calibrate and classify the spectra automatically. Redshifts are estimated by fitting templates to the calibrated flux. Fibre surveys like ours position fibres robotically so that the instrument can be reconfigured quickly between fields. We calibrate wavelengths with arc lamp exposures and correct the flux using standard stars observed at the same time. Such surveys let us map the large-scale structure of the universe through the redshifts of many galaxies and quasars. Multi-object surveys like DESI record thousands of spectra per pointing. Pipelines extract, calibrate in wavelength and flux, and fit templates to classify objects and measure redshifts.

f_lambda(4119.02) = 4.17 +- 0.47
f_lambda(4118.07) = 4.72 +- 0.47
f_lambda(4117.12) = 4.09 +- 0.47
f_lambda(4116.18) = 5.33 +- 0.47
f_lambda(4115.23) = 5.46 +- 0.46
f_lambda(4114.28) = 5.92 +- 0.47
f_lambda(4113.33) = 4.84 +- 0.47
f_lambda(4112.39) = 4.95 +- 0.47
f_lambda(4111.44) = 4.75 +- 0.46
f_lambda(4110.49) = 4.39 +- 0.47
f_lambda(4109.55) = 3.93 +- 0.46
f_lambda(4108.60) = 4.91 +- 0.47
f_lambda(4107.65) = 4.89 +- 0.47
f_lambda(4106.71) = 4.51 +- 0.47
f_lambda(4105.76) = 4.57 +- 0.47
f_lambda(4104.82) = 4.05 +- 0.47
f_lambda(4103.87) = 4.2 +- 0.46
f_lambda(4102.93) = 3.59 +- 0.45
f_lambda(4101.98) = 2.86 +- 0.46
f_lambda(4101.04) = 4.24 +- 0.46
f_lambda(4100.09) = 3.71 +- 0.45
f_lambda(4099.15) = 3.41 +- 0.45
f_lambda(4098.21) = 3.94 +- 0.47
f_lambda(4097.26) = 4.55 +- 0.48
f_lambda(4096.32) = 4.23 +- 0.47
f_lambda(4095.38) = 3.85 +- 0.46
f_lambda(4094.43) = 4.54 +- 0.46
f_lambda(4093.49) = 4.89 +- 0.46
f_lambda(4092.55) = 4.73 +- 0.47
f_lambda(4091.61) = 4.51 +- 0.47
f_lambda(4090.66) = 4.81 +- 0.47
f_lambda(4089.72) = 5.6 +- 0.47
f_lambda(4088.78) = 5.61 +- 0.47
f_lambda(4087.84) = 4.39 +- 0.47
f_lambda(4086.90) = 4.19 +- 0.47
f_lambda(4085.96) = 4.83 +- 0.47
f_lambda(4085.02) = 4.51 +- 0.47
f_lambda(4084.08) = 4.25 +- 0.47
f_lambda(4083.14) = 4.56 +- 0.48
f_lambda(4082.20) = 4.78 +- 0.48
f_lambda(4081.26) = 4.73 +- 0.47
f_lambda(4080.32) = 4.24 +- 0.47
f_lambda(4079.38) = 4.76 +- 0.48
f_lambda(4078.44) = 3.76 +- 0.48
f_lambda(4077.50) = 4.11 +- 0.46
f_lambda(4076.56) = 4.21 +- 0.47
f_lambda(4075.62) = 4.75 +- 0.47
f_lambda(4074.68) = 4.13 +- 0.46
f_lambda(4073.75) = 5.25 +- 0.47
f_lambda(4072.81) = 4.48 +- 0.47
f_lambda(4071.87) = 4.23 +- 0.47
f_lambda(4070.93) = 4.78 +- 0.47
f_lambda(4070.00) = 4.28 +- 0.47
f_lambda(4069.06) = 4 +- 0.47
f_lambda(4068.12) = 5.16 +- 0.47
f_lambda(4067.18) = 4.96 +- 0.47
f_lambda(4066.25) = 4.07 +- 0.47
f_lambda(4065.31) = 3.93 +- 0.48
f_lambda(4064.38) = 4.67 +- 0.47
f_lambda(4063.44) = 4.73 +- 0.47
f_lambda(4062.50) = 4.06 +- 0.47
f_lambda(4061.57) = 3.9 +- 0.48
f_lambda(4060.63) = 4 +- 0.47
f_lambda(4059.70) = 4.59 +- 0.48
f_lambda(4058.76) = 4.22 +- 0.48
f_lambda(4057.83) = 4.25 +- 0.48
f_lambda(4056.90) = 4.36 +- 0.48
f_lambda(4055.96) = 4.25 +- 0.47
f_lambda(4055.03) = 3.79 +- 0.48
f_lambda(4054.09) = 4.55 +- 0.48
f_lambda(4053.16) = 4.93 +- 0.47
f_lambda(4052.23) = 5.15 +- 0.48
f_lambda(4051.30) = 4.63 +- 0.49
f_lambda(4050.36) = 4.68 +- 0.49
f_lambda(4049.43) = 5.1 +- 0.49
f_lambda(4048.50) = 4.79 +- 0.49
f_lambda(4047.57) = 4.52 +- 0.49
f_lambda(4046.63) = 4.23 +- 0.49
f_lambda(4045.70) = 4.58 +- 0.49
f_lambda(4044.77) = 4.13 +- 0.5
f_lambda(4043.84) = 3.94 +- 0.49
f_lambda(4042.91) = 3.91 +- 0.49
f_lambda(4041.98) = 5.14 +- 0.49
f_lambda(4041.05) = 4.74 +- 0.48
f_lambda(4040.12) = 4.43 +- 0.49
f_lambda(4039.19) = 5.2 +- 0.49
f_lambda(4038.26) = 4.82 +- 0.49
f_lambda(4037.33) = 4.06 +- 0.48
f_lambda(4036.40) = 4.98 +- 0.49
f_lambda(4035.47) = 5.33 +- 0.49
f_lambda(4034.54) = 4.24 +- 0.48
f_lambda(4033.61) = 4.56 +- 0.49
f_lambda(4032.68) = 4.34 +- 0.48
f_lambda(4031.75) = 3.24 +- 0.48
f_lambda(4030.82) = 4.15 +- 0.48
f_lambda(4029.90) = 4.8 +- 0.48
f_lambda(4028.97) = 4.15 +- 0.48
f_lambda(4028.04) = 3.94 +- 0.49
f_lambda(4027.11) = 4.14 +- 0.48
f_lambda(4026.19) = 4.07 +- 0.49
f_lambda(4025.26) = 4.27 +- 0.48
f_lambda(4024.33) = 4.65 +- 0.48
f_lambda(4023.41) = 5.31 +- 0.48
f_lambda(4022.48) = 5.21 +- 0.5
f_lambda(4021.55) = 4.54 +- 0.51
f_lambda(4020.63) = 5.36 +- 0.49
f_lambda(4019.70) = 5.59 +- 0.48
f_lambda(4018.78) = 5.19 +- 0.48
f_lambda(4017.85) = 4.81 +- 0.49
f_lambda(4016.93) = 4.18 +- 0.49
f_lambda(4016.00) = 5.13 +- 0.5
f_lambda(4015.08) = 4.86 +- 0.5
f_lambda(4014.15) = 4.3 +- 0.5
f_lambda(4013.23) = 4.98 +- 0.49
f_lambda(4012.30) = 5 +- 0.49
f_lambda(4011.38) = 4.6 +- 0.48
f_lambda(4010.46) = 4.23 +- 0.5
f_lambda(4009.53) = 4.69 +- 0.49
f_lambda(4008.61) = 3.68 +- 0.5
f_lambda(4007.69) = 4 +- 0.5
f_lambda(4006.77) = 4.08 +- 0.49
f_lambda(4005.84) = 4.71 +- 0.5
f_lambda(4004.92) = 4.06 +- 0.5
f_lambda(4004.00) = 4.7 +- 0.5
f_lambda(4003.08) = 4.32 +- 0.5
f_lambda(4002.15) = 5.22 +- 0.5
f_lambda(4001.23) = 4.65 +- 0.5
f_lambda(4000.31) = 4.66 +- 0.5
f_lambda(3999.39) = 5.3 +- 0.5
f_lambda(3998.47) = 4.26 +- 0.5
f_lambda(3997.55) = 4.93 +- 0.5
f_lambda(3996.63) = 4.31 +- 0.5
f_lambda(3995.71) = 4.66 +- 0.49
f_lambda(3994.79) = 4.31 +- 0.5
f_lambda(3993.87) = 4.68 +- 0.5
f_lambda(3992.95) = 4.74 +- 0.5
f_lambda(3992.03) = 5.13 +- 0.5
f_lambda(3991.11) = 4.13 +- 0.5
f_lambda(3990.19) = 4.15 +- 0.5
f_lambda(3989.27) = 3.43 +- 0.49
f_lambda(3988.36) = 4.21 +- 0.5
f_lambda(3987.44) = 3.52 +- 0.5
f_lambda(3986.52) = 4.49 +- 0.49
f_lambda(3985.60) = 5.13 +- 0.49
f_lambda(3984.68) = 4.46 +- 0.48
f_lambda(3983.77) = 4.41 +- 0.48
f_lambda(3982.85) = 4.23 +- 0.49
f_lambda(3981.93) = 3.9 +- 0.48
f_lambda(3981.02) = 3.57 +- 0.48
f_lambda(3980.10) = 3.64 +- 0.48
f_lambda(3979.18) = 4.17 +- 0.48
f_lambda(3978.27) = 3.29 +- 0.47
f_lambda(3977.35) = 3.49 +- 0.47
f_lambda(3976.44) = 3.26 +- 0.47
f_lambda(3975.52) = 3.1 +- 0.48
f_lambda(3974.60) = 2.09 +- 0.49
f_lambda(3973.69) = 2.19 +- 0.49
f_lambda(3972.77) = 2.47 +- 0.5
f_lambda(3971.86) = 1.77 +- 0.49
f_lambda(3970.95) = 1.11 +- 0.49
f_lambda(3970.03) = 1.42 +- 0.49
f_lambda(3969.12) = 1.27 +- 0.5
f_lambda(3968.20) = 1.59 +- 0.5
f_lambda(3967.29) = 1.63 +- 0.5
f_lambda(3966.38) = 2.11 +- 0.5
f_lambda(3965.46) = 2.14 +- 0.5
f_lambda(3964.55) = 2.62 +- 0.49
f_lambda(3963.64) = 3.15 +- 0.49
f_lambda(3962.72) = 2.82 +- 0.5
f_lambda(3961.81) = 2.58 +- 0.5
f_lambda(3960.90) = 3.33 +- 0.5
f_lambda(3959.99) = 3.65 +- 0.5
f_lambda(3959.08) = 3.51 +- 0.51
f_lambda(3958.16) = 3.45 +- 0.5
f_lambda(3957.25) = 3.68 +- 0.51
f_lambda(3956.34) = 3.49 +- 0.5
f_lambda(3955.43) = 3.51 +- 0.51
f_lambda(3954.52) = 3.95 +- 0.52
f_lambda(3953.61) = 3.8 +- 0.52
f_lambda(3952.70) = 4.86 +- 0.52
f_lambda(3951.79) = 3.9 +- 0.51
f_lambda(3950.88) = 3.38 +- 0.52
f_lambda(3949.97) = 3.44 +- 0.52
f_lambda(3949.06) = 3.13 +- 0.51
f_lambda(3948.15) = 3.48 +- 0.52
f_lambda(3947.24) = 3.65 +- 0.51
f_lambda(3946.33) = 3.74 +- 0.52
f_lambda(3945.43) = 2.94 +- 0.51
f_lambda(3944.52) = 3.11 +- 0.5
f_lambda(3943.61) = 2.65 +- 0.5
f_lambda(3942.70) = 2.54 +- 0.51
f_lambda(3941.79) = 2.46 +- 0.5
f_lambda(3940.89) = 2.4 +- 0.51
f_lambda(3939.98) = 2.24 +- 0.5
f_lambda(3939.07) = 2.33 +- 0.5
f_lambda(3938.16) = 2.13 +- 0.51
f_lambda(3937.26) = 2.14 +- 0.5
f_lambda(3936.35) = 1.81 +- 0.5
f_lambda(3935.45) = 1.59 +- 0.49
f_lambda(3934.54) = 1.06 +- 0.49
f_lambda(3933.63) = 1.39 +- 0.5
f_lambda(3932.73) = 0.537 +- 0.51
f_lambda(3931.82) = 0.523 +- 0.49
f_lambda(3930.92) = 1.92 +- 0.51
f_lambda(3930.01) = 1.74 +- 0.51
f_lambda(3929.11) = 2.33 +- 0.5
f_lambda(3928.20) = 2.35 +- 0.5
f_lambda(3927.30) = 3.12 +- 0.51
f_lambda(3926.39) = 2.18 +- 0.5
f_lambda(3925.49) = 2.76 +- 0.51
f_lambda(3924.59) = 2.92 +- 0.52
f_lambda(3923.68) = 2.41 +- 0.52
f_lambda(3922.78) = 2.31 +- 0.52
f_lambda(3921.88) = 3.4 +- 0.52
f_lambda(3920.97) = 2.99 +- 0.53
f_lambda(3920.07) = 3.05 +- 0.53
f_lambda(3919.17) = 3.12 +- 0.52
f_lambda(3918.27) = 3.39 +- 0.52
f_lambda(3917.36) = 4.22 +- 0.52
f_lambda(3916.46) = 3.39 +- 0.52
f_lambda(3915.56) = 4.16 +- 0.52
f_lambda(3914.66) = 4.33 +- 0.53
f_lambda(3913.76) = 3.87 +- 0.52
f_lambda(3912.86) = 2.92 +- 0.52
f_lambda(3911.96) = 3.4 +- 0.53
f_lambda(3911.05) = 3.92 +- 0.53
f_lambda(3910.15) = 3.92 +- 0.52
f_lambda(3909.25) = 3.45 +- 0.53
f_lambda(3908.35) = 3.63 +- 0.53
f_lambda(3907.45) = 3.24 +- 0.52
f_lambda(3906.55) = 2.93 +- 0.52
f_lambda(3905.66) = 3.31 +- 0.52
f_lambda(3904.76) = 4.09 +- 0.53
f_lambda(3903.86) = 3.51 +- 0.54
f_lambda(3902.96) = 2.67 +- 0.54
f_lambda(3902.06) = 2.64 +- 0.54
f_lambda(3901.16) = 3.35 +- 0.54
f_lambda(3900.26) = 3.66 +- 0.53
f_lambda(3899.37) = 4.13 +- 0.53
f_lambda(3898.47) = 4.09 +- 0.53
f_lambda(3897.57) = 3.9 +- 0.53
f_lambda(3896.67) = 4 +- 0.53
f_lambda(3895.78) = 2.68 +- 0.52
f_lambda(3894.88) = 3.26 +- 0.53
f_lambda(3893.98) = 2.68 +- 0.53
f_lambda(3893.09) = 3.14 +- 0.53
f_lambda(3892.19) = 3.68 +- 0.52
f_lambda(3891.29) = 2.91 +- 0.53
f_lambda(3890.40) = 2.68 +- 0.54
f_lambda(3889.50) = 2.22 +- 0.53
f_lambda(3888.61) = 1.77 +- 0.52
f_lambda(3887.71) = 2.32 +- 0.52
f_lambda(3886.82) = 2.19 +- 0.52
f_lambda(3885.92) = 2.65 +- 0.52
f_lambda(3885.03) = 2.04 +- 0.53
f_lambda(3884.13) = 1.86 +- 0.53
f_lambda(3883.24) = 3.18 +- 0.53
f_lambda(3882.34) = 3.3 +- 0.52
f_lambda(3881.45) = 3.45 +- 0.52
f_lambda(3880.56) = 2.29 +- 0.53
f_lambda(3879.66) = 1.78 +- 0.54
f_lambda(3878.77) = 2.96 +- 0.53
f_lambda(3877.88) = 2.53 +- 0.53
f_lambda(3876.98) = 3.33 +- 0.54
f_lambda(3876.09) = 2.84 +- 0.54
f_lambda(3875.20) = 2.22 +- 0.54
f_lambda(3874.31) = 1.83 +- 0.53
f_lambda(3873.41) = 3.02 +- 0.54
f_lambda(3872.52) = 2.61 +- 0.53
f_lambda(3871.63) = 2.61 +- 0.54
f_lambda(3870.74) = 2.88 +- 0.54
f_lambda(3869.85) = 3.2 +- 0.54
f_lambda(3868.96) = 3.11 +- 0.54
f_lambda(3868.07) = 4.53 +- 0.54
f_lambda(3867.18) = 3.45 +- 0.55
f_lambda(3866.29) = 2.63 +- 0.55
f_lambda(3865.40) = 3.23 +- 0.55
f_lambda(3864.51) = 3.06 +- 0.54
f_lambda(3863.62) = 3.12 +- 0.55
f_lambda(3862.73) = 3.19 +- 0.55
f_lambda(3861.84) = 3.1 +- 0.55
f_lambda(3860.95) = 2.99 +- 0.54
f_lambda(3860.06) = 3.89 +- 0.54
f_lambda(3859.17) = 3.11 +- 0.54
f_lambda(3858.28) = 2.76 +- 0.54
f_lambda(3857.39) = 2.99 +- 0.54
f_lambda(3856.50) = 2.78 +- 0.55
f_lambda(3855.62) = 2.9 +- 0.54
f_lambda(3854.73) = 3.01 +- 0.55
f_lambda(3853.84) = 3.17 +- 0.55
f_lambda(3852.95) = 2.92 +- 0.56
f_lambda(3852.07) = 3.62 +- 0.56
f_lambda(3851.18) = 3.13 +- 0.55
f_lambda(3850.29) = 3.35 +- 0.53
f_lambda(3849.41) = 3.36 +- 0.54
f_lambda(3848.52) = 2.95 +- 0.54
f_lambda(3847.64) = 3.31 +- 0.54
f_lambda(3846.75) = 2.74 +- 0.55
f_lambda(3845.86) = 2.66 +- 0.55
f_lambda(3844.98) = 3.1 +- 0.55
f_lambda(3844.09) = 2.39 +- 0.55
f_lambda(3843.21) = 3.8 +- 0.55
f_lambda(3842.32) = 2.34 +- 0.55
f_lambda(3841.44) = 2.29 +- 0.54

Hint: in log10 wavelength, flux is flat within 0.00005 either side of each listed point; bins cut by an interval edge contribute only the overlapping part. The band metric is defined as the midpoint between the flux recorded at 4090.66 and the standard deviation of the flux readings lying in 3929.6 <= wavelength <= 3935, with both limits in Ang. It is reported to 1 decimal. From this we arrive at 2.7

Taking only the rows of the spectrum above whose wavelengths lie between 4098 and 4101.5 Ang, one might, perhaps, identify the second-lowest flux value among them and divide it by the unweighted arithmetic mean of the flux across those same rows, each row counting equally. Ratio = 0.97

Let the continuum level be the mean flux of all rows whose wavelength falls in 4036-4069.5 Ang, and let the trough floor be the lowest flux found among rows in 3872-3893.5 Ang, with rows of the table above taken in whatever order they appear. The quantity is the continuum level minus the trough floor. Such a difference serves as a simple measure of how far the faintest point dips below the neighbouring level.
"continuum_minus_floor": 2.7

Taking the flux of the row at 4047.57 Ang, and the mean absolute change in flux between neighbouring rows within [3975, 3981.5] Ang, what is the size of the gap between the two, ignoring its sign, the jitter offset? 4.2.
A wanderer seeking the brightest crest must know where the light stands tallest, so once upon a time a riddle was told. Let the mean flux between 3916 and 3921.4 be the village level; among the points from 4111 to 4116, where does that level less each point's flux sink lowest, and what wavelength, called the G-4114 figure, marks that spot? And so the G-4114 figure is 4114.28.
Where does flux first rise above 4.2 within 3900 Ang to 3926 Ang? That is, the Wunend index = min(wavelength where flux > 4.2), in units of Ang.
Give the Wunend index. 3914.66 Ang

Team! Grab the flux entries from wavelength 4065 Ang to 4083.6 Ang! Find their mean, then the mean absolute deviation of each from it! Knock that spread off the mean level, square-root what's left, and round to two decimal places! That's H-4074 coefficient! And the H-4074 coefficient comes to 2.02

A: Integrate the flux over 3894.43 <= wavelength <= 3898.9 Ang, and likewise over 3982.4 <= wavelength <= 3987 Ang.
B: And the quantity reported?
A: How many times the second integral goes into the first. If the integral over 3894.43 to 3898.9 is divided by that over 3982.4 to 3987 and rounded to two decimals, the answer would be 0.77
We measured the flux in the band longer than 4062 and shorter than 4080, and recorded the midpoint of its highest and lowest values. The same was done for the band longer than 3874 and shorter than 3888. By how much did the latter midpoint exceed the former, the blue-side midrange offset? -1.9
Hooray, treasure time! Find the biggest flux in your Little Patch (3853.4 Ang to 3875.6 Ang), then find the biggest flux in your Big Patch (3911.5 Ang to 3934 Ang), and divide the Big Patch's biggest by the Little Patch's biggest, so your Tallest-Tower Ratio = 0.96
